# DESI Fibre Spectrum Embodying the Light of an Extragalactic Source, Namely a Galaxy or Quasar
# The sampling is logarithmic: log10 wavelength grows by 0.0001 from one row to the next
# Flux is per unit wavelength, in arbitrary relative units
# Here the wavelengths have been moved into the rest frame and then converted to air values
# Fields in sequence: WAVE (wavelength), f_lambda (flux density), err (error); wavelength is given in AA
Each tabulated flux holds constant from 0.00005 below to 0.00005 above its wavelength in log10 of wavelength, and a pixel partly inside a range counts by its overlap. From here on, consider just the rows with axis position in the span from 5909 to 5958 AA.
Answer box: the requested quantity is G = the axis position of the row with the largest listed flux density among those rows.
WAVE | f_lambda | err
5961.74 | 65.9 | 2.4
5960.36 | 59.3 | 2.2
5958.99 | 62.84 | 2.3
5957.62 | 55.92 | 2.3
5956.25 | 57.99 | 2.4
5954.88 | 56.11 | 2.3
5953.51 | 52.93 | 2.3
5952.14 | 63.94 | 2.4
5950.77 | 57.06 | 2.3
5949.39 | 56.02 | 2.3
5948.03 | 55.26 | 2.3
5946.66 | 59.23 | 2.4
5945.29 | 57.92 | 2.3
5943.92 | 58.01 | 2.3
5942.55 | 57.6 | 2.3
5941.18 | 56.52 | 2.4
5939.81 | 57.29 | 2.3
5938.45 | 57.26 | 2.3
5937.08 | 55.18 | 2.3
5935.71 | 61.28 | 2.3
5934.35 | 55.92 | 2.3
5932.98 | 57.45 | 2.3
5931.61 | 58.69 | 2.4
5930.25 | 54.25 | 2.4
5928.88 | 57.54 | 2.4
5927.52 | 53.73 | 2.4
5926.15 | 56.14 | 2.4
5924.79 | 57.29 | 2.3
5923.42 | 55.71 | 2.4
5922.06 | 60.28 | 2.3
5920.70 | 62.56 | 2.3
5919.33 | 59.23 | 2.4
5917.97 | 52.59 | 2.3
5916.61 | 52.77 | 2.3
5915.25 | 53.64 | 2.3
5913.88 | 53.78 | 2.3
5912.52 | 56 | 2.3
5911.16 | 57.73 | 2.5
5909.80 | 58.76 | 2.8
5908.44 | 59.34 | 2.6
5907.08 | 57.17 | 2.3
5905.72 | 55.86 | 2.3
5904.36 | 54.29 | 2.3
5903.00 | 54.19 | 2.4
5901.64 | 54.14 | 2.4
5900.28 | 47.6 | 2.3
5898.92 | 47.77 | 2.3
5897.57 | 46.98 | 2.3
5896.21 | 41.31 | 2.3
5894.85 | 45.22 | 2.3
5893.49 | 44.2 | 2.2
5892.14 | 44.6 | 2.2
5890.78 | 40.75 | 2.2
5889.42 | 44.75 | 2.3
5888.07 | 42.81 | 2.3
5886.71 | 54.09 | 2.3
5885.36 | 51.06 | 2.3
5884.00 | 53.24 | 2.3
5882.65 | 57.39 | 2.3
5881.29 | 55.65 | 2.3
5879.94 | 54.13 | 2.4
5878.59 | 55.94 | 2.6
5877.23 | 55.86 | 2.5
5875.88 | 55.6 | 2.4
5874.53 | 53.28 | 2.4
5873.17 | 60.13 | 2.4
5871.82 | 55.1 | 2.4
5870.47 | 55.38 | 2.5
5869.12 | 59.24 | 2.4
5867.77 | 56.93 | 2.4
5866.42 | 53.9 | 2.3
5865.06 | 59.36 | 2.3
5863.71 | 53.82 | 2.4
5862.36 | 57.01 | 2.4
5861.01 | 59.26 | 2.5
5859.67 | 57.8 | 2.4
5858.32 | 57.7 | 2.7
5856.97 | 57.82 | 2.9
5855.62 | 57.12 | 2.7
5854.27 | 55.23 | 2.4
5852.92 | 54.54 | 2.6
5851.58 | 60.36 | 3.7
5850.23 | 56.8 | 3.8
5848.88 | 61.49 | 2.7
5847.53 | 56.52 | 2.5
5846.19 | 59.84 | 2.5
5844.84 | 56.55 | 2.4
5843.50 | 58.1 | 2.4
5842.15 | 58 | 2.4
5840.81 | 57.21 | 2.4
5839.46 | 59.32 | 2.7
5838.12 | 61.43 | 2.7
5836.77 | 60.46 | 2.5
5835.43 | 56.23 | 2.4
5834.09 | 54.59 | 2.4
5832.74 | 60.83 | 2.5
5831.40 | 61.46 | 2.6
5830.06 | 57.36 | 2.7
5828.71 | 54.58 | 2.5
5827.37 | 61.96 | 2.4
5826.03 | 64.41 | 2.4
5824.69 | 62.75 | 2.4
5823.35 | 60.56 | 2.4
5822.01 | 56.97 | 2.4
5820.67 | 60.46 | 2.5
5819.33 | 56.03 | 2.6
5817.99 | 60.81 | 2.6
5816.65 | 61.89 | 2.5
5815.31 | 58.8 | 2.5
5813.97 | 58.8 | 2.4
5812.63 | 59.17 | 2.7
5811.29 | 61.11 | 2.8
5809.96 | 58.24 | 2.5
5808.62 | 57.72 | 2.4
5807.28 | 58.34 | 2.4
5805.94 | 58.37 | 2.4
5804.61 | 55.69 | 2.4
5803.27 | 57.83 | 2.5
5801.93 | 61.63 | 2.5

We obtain 5952.14 AA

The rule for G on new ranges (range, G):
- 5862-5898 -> 5873.17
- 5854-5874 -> 5873.17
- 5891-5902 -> 5901.64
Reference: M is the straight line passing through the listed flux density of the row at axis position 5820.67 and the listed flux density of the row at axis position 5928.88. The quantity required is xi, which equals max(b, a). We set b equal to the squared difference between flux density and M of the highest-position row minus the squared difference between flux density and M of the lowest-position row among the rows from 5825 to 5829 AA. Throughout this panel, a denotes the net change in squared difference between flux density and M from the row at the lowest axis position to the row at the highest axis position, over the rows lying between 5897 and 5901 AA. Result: 15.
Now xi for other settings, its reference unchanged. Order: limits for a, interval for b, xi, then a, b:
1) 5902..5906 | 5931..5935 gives 1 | -11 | 0.7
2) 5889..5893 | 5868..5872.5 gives 16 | 2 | 15.8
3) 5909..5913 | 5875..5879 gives 3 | 3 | -2.6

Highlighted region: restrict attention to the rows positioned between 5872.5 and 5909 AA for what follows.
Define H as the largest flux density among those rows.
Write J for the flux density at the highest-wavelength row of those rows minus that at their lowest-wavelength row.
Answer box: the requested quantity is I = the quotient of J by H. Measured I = -0.01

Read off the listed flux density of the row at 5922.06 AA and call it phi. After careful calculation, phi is 60.28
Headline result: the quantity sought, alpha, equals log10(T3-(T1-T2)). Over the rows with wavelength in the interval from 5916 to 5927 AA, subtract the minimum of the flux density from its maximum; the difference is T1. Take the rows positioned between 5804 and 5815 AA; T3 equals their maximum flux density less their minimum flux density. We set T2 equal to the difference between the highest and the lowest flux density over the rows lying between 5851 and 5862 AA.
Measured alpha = 0.10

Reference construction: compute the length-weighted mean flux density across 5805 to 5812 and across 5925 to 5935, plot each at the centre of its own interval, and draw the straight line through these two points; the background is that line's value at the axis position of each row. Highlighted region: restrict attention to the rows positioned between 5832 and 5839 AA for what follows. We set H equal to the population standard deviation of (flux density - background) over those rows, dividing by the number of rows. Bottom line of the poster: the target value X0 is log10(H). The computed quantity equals 0.44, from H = 2.8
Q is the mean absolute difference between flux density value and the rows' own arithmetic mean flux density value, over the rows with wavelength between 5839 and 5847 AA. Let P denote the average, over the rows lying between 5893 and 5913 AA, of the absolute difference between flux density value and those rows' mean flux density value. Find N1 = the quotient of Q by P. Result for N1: 0.2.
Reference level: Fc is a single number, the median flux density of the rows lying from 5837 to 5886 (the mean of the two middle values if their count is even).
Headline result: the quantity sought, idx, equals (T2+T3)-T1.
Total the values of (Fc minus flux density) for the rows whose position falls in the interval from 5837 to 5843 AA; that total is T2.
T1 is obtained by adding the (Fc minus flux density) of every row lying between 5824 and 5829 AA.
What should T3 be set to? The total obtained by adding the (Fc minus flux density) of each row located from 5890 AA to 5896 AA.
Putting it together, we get 61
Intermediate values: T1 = -15.8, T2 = -8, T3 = 53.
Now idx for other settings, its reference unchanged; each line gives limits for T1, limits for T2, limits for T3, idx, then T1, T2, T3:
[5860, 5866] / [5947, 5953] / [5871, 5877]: 1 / -1.6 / -4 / 4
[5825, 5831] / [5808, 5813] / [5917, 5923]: -5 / -10.4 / -8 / -7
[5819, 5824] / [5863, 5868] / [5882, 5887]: 22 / -6.1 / 4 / 12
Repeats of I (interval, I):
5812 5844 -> -0.02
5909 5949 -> -0.06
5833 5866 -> 0.08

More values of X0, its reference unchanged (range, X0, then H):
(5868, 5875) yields 0.42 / 2.6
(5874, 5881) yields 0.03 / 1.1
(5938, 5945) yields -0.29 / 0.5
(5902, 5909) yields 0.29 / 2.0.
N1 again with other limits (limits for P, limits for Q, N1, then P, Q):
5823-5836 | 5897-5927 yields 1.0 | 3.0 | 3.1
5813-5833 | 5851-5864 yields 0.7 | 2.2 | 1.5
